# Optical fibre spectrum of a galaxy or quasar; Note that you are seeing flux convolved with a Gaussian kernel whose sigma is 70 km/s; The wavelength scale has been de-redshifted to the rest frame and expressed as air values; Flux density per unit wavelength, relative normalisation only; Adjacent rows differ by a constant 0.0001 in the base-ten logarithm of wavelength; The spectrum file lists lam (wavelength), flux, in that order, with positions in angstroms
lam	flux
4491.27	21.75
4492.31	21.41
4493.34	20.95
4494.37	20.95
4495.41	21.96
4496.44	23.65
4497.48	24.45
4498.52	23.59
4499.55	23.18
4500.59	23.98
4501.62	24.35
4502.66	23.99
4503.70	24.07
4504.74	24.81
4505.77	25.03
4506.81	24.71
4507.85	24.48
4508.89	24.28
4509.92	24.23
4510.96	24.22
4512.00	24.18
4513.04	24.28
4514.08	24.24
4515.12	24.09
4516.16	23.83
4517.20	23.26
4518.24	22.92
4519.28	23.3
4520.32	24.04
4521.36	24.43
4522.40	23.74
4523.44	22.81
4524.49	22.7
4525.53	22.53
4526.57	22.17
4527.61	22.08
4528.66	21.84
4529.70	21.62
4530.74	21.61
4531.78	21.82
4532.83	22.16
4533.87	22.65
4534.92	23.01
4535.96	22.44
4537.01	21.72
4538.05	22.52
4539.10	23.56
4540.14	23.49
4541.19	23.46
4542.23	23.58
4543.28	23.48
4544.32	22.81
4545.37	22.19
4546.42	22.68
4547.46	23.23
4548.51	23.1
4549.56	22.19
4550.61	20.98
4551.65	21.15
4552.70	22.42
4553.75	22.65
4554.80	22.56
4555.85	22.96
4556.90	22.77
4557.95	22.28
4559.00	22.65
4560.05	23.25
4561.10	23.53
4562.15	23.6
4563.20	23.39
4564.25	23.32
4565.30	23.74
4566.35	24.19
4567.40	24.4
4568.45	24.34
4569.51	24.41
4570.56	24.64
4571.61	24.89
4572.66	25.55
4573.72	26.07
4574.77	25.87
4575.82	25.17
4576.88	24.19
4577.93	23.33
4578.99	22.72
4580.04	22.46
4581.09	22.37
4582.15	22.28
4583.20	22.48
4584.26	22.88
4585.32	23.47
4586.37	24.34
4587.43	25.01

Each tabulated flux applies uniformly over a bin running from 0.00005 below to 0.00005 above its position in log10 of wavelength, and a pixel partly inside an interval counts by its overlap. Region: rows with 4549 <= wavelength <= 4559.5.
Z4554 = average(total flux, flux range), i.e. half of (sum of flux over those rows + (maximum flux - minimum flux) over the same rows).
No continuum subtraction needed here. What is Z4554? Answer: 112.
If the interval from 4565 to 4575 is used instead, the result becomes 125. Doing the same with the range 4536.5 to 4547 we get 116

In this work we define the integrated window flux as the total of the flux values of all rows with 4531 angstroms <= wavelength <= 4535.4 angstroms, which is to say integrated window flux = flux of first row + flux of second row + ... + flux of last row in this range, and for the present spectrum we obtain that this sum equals 89.6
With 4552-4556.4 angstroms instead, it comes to 90.6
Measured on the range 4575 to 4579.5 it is 95.4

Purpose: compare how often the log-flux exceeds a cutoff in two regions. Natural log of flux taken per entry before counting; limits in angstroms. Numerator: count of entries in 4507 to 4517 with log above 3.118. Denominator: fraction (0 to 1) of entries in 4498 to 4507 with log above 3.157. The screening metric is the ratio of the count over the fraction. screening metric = 10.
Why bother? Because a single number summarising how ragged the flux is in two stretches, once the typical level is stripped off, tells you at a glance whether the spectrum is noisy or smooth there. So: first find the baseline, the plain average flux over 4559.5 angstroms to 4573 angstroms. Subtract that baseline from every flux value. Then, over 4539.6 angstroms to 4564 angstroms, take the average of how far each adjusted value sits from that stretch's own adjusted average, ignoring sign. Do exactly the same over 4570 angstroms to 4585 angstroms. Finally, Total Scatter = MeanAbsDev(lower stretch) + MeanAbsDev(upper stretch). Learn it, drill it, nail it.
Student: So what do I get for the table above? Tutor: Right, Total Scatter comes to 1.82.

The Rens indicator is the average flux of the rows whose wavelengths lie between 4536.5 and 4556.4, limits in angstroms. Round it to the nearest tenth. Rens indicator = 22.7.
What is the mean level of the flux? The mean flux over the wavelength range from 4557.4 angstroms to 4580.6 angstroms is 24.0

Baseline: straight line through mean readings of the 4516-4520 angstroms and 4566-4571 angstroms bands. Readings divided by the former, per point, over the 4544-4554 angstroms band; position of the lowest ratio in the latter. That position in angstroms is 4550.61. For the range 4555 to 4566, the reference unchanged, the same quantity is 4557.95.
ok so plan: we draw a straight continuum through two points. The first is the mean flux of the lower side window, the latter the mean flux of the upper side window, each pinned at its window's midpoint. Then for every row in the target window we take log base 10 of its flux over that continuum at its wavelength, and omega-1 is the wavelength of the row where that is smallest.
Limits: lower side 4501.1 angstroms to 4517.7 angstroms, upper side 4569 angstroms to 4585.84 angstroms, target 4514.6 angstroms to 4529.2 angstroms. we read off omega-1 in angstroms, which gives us 4528.66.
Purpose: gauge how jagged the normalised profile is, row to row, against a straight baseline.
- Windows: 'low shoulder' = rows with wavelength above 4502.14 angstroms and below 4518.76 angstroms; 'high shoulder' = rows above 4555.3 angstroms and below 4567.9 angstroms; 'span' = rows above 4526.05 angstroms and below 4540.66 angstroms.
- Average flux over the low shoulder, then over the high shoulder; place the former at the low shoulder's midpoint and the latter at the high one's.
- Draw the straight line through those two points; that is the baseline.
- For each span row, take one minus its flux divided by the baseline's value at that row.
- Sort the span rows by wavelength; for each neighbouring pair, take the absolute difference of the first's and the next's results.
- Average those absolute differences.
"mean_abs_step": 0.017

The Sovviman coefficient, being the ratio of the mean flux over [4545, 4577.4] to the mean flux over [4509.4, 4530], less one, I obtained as 0.007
